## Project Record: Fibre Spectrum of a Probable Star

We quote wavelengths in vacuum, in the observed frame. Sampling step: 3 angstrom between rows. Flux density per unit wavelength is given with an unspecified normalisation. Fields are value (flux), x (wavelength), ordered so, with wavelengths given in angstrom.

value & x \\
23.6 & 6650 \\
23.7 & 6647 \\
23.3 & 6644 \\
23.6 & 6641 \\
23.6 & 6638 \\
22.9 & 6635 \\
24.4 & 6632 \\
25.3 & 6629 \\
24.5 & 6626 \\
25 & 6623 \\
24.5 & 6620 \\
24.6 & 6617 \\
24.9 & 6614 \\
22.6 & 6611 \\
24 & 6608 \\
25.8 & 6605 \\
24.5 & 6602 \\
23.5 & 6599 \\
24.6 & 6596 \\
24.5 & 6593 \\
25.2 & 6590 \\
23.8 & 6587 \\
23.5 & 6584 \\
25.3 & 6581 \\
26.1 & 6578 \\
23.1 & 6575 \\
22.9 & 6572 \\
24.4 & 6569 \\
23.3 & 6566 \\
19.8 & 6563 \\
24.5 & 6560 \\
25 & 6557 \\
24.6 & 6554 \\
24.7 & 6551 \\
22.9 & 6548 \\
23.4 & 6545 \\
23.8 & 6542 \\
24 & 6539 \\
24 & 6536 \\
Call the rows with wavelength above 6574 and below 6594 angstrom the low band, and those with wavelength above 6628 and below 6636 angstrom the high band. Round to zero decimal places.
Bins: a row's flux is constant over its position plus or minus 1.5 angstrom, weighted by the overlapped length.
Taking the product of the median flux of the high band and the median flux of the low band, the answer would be 598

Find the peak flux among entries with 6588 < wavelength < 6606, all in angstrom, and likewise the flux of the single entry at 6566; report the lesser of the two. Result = 23.3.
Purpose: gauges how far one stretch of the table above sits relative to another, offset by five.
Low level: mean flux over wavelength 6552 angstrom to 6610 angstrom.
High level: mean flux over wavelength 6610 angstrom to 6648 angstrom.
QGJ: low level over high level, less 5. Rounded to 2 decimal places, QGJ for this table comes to -4.00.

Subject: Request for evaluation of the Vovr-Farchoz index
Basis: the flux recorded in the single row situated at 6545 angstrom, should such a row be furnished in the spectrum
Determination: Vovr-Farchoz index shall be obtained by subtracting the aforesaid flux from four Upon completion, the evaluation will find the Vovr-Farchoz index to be -19.4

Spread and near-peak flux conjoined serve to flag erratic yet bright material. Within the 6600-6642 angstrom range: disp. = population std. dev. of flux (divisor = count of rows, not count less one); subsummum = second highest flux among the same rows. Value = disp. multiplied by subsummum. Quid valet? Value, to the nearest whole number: 22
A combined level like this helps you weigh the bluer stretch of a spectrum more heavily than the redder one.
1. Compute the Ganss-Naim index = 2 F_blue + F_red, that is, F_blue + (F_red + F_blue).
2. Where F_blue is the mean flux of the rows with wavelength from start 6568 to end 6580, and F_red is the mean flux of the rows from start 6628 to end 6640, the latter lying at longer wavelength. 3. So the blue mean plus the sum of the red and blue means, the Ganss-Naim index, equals 72.3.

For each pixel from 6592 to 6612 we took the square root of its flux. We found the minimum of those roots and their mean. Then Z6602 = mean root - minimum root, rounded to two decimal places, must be 0.17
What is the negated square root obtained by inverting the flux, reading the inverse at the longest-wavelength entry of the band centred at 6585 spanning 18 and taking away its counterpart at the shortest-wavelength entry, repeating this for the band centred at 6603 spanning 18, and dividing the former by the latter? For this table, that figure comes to -0.83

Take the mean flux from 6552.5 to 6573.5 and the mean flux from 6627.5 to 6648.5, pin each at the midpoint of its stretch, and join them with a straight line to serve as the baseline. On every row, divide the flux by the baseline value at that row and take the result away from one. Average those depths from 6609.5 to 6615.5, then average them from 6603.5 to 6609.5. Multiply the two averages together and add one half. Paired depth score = 0.500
